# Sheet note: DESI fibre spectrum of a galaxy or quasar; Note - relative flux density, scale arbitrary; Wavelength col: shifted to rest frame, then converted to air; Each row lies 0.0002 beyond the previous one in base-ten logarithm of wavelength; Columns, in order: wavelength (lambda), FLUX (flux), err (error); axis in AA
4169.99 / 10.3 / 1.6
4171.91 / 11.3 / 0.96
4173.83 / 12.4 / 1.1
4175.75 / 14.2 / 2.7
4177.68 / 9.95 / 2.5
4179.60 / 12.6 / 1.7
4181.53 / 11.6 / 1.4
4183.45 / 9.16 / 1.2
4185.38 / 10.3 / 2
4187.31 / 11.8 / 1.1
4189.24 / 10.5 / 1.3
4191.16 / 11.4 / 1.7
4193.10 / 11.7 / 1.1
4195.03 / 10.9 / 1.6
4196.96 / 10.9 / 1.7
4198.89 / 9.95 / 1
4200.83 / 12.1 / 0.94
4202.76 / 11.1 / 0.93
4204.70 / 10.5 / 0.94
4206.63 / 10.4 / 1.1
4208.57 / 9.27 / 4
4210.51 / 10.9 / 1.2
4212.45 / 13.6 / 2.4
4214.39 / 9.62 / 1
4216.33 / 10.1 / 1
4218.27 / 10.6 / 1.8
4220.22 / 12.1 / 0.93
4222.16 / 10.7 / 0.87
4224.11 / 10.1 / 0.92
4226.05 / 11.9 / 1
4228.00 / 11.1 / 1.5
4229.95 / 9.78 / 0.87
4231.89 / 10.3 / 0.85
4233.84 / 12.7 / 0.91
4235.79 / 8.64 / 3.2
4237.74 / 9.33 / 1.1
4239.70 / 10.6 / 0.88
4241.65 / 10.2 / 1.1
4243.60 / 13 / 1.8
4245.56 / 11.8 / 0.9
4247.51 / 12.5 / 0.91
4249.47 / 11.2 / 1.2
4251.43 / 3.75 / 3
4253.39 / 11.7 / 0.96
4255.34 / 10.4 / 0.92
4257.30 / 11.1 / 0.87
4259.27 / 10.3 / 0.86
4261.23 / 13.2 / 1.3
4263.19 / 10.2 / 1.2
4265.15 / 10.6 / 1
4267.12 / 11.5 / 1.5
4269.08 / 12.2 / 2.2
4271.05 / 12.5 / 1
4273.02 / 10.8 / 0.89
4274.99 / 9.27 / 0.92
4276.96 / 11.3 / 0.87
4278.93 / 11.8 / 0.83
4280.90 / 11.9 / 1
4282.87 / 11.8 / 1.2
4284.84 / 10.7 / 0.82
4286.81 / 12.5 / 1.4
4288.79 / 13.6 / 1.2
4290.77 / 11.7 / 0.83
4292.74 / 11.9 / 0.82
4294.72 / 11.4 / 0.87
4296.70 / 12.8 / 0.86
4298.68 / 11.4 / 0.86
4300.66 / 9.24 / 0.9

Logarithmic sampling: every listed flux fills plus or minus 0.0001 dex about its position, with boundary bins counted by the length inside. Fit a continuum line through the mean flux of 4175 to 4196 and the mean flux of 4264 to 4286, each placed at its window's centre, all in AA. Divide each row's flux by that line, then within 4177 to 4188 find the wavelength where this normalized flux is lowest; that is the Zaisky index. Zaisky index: 4183.45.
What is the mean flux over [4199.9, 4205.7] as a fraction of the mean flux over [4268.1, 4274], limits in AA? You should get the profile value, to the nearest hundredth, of 0.95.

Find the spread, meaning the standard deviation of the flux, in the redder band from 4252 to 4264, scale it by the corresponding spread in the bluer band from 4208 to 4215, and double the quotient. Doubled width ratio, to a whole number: 1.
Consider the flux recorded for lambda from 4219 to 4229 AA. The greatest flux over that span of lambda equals 12.1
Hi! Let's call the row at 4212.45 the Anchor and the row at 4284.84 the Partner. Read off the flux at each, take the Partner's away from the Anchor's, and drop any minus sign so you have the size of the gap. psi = 2.9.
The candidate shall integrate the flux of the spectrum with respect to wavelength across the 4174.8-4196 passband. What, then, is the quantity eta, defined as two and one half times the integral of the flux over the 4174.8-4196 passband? 598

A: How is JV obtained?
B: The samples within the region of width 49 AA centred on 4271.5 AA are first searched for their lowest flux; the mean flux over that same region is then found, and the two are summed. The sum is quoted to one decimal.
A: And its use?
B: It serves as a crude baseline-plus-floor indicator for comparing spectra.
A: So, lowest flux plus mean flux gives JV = 14.9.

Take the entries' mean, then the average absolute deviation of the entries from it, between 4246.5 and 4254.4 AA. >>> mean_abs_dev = 3.02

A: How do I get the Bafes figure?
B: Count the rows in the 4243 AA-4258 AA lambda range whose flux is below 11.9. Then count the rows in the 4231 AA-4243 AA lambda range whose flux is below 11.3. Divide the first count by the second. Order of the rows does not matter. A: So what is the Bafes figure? 1.2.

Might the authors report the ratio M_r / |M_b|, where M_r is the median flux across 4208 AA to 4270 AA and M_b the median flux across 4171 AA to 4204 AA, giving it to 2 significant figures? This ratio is 0.94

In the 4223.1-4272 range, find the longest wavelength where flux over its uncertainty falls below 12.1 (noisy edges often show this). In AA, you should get 4269.08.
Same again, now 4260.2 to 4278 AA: 4274.99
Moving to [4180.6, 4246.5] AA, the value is 4243.60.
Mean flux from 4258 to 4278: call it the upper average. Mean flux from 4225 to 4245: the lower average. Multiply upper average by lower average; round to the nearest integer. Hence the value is 120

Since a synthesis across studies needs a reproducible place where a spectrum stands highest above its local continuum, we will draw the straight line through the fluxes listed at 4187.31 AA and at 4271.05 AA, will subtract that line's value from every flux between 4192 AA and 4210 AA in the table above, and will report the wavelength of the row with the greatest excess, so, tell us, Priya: 4200.83 AA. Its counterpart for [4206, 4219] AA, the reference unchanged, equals 4212.45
